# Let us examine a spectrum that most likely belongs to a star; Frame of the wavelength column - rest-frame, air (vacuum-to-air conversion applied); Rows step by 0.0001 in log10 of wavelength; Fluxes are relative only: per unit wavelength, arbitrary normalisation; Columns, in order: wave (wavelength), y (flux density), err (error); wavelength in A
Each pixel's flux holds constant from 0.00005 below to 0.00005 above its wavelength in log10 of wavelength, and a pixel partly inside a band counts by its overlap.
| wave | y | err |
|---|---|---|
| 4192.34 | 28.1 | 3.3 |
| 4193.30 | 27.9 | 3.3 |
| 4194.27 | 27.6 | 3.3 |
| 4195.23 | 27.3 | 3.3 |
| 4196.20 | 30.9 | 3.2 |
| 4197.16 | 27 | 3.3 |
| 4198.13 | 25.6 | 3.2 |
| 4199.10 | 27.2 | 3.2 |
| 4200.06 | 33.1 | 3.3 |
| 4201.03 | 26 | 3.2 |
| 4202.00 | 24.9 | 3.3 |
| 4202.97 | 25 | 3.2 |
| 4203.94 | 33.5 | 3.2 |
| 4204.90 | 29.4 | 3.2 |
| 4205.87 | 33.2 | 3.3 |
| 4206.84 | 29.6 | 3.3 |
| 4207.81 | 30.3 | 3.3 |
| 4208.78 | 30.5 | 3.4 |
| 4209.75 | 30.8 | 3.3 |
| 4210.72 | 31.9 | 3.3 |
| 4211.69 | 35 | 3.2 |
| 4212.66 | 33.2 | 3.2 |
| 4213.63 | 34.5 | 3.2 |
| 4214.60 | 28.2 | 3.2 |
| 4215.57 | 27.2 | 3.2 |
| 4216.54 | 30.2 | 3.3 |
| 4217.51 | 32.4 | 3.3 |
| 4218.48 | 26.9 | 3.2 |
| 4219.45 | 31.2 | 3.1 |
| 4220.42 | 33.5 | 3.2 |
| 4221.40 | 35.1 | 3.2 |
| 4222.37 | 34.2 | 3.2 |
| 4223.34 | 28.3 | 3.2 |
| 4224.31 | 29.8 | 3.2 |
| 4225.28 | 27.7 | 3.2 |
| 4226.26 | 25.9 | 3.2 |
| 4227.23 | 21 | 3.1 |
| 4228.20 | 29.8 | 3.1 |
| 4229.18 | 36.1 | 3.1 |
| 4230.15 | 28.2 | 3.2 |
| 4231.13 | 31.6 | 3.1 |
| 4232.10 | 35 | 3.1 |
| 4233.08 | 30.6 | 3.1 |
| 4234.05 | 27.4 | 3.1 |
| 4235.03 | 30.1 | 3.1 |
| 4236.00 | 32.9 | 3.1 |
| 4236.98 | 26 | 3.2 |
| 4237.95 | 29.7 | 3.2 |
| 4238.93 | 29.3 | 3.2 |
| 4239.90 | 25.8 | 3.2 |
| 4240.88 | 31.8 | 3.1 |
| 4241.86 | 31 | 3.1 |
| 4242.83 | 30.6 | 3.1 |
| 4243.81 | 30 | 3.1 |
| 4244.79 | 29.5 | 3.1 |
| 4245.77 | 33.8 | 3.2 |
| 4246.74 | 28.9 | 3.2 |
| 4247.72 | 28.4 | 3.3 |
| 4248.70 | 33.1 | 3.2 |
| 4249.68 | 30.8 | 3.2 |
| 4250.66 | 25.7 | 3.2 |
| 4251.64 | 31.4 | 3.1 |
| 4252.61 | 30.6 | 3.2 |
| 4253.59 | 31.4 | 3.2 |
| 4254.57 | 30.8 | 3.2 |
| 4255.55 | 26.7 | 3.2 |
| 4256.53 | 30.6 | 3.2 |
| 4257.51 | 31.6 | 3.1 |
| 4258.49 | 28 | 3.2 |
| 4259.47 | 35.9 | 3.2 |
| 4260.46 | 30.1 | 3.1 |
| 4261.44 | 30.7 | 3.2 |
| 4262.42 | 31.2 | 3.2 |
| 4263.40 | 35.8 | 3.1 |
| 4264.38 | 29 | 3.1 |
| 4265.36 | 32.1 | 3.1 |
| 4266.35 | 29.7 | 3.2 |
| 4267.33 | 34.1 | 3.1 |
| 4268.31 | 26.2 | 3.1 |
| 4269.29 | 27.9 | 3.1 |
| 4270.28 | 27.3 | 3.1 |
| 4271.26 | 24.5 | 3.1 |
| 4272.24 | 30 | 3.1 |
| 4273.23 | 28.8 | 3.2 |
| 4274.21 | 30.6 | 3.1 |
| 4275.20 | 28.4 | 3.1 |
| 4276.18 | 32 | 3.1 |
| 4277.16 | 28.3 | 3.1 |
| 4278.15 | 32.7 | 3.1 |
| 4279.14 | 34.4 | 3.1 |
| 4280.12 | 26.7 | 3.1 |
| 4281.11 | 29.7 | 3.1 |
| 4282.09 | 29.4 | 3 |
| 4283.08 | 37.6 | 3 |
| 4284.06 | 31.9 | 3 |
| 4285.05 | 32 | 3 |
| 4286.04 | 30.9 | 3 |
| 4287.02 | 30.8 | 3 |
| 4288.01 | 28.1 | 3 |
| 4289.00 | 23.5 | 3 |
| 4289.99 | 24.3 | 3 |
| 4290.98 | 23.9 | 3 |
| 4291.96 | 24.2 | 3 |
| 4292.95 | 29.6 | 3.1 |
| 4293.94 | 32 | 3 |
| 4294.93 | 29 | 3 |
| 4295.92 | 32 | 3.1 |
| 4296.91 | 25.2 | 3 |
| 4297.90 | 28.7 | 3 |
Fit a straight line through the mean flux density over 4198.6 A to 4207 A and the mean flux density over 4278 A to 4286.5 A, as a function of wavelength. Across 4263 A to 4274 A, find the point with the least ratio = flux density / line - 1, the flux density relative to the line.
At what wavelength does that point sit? 4271.26 A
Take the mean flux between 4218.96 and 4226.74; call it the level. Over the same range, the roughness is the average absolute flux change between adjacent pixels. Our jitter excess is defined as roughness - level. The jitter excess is -28.4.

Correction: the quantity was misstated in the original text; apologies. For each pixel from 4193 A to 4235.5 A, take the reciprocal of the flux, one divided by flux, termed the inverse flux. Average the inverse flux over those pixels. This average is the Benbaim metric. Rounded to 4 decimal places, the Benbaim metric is 0.0339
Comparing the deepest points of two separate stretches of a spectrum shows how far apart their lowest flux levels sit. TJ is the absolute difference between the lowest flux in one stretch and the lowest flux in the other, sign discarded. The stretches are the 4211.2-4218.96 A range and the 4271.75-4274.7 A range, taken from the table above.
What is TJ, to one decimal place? 1.9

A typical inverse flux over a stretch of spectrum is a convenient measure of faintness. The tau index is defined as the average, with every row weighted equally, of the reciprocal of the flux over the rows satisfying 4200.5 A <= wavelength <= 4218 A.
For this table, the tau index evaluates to 0.0333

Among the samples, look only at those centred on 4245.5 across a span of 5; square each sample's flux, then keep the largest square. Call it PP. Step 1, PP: 1142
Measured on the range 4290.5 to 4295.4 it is 1024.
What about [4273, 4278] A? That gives 1024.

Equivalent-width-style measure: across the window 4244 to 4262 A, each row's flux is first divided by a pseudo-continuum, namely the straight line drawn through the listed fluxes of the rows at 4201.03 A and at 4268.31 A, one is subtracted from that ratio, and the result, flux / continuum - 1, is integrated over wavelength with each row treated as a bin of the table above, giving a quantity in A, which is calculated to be 2.9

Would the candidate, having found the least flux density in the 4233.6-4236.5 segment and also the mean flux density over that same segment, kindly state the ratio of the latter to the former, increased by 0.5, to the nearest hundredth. 1.60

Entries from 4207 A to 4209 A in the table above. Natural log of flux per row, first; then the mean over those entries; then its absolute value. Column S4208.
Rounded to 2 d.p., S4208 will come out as 3.41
